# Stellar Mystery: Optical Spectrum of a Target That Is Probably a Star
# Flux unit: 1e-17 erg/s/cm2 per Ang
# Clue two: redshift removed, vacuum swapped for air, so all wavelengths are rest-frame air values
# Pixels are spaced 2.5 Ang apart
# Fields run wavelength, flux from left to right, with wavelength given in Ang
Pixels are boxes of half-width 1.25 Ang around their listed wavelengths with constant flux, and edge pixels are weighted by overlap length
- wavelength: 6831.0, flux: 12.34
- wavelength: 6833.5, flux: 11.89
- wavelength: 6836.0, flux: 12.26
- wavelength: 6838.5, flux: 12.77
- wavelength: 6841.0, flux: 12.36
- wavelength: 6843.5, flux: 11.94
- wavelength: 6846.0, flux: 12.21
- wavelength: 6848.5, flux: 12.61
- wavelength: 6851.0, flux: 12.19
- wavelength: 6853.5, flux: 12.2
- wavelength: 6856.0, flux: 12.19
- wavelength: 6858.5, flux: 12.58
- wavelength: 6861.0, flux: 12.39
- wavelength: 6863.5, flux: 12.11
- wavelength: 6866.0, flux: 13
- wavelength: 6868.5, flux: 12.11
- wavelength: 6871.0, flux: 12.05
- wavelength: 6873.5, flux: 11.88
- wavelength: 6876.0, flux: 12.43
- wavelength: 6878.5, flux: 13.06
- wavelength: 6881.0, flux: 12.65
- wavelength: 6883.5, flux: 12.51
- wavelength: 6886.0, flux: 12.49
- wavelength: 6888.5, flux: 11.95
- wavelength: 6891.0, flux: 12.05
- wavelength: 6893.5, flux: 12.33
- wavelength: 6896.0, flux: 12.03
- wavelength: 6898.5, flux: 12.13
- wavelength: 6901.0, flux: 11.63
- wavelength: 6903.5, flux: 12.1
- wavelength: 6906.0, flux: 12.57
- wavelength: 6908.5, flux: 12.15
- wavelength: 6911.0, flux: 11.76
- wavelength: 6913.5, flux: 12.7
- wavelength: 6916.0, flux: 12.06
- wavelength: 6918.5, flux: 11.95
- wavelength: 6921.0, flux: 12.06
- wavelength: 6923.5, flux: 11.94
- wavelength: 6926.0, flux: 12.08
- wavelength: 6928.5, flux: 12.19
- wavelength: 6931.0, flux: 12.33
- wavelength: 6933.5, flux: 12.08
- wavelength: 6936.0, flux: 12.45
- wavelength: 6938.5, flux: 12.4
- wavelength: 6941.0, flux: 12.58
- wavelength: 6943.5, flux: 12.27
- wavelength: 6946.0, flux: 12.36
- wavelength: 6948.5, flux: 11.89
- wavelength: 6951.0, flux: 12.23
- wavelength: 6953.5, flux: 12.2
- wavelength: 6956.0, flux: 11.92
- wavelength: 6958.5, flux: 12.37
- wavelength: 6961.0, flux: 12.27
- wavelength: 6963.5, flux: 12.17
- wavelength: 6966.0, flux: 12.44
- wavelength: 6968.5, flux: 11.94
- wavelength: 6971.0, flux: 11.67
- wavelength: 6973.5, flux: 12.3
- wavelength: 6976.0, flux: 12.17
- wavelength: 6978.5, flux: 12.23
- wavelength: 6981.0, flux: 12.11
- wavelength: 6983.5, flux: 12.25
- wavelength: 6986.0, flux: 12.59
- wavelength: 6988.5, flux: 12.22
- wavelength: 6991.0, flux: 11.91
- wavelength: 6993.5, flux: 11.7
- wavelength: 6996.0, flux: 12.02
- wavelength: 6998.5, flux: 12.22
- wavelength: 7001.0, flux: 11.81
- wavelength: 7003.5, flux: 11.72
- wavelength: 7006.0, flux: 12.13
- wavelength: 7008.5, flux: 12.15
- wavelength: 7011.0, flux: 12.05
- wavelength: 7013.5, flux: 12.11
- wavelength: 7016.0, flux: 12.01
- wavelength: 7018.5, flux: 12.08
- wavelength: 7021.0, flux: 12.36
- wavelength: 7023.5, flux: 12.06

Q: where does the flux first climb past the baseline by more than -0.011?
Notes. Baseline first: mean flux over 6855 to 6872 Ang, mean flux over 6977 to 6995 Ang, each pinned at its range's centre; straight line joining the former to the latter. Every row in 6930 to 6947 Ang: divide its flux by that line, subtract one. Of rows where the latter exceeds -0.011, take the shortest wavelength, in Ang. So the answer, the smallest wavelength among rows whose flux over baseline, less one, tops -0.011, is 6931.0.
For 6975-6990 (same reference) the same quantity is 6976.0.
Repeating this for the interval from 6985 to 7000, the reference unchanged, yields 6986.0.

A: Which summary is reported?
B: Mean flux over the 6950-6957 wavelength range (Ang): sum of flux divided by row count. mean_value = 12.1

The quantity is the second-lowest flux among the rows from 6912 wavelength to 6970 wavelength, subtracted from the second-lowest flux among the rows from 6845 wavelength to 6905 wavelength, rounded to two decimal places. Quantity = -0.04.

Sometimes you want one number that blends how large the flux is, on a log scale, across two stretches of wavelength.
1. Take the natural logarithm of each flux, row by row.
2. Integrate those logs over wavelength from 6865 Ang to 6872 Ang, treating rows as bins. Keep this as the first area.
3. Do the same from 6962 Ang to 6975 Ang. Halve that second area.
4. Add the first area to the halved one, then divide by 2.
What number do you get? 17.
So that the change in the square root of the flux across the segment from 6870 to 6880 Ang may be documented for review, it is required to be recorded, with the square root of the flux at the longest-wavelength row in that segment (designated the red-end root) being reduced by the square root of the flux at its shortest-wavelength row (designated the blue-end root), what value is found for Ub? 0.14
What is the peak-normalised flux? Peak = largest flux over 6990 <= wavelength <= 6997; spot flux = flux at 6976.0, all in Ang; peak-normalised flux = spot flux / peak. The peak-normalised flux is 1.01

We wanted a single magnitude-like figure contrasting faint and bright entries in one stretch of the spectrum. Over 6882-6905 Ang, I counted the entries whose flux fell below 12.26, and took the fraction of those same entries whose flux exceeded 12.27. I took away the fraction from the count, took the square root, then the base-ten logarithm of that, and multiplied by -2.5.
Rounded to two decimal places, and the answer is -0.94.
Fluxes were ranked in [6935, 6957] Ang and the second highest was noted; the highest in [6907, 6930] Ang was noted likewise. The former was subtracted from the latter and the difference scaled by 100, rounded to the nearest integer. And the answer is 25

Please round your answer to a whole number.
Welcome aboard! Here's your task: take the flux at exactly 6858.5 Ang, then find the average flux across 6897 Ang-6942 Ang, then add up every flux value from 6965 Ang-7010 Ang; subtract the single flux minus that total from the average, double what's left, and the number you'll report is 434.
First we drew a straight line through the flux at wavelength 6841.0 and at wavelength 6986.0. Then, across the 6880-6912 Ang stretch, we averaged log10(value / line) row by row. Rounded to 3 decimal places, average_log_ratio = -0.010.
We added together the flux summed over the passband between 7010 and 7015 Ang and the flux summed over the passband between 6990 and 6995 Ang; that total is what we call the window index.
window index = 47.8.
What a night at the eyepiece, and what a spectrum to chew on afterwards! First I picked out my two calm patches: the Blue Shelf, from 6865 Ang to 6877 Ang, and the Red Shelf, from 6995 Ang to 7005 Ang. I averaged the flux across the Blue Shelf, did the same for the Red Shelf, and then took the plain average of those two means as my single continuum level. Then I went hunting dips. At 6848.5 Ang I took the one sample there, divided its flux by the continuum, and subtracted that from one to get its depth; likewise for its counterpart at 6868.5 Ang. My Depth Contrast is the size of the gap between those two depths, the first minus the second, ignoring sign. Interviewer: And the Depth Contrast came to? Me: 0.041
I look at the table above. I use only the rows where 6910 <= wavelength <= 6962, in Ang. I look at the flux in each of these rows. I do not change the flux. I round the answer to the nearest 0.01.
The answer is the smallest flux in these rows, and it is 11.76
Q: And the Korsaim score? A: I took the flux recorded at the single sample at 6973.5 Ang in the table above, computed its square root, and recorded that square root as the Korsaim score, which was 3.51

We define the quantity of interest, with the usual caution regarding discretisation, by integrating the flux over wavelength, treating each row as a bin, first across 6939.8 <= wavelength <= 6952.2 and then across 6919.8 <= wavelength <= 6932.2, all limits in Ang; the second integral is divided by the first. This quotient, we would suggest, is 0.988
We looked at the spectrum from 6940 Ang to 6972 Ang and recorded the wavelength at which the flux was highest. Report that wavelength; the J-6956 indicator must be 6941.0 Ang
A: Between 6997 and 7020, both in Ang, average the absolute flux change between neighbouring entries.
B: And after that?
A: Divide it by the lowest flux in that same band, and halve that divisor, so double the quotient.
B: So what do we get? 0.027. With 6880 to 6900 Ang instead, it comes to 0.035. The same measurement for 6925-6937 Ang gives 0.036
